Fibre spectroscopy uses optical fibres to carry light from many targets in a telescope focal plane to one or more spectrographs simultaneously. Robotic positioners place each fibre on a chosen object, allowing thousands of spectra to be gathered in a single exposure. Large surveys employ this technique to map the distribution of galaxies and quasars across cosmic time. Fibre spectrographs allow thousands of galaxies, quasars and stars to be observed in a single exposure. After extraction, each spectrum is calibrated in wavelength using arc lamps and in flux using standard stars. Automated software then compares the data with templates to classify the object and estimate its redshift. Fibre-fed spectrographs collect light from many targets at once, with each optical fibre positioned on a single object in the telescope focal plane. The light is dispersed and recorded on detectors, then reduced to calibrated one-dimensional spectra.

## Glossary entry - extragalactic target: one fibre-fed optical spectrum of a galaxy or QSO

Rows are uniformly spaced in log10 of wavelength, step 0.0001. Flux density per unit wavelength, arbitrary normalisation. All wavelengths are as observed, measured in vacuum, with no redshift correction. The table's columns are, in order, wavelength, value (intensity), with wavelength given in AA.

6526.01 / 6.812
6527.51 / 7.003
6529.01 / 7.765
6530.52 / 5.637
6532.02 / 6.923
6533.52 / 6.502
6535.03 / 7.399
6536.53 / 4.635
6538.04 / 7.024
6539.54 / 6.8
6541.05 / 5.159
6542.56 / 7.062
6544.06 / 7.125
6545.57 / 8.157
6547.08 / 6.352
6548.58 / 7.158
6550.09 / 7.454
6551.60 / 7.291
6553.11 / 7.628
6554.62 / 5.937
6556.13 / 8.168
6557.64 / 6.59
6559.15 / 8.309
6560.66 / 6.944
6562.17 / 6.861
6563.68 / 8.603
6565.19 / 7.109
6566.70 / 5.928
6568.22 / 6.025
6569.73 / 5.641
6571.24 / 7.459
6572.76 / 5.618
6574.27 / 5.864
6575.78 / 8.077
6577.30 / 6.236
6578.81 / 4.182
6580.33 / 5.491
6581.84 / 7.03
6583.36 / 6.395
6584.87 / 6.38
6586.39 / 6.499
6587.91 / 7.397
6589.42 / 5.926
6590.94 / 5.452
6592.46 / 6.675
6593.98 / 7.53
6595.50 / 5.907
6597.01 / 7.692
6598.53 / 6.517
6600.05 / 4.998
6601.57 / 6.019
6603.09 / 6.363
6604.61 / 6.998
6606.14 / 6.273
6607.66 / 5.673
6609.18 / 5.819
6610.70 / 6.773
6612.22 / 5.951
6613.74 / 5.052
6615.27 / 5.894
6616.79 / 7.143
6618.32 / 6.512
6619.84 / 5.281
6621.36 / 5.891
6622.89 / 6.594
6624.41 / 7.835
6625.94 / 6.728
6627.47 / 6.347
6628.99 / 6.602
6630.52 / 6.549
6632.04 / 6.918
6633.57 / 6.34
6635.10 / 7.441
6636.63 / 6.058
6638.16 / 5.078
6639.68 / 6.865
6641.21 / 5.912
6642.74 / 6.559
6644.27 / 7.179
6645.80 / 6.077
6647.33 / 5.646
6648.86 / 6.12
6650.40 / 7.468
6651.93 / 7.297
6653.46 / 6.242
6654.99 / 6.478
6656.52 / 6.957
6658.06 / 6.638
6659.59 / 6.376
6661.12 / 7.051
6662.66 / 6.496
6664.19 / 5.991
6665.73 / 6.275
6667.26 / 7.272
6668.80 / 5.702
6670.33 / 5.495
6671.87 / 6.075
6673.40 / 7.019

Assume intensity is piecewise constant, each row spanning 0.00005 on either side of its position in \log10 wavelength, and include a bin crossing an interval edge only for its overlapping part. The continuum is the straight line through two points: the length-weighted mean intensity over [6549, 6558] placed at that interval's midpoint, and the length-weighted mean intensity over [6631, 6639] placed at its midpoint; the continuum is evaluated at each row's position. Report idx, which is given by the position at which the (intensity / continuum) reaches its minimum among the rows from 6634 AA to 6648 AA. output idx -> 6638.16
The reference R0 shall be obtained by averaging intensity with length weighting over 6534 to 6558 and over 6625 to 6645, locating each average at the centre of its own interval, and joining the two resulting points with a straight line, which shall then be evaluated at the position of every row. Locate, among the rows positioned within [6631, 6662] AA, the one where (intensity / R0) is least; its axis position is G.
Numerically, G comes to 6638.16 AA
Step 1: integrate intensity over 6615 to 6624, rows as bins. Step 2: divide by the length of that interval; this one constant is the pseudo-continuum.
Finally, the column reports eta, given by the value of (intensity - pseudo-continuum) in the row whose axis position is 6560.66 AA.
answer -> 0.6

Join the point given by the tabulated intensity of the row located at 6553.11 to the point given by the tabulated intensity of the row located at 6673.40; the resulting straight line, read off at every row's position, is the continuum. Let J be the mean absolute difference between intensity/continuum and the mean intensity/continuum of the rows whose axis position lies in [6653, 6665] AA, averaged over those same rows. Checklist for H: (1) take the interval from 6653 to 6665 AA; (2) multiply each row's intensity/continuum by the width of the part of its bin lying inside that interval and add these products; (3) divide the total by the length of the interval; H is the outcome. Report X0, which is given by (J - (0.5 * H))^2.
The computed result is 0.179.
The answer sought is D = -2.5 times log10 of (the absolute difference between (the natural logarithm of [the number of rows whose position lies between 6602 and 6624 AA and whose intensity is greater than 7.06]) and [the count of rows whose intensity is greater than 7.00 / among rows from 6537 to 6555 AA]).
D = -2.3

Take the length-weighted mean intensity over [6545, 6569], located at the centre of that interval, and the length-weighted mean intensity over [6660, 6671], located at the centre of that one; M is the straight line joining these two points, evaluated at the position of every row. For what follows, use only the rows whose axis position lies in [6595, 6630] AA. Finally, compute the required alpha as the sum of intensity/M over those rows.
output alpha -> 21.5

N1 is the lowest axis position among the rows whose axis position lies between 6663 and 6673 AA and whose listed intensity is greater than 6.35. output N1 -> 6667.26 AA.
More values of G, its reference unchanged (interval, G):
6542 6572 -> 6569.73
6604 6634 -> 6613.74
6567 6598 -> 6578.81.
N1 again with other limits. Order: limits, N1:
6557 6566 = 6557.64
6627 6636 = 6628.99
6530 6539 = 6532.02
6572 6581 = 6575.78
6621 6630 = 6622.89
